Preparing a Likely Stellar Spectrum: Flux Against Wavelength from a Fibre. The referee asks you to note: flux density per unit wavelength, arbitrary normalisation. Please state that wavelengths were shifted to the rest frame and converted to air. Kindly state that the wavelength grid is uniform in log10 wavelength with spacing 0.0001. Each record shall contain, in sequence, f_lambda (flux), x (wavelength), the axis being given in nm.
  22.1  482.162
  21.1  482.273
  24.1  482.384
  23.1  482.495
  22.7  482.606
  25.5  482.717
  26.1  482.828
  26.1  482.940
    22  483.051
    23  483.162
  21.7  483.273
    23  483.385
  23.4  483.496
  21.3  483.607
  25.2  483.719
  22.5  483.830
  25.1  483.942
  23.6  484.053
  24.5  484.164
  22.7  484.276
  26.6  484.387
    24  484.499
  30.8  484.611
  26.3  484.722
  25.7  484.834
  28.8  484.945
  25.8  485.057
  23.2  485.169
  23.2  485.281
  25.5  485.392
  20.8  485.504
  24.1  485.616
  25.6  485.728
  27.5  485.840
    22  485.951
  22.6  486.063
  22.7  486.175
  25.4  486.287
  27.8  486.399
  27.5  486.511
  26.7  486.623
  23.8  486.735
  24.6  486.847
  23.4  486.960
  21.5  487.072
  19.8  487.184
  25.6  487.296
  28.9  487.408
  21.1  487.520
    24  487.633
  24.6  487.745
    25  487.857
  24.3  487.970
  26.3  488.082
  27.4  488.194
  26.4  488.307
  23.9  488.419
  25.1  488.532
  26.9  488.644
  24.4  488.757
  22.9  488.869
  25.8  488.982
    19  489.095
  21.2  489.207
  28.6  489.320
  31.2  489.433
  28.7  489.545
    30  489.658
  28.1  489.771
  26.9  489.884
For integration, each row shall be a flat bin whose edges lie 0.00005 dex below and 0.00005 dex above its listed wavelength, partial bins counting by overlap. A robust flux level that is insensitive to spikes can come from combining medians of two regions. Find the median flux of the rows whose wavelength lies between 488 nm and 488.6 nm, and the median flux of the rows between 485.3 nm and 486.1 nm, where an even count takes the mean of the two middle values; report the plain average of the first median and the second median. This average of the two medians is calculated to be 25.2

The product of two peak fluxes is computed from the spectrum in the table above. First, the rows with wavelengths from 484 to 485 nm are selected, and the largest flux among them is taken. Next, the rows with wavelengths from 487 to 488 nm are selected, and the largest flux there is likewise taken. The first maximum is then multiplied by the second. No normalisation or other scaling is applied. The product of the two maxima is 890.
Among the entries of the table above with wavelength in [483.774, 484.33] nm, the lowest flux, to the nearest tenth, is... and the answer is 22.5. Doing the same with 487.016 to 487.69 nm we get 19.8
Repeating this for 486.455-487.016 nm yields 23.4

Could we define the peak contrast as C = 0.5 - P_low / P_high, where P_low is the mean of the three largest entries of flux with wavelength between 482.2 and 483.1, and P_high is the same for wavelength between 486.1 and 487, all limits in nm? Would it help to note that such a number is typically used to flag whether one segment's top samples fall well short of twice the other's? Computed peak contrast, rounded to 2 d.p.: -0.45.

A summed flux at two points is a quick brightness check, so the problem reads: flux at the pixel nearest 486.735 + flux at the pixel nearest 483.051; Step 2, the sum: 46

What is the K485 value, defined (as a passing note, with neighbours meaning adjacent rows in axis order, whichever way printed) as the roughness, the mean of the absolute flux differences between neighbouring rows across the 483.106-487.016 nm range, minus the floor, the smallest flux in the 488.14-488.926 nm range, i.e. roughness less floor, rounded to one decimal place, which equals -20.6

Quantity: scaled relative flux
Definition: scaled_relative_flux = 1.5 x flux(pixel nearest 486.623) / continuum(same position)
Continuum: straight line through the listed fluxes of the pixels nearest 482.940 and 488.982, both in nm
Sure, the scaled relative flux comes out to 1.55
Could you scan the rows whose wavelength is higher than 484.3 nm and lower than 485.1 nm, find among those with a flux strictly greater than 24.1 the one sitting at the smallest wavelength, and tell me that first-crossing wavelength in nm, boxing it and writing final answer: 484.387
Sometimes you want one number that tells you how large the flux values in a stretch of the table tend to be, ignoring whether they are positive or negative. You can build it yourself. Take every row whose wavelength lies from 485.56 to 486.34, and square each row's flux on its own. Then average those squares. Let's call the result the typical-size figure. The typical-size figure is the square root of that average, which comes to 24.3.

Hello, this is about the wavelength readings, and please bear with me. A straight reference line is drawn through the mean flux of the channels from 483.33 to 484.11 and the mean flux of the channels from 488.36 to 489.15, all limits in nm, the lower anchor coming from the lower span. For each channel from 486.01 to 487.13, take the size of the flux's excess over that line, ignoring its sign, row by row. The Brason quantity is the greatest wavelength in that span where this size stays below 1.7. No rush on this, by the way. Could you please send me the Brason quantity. 486.960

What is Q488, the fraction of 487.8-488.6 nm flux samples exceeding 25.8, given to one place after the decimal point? 0.4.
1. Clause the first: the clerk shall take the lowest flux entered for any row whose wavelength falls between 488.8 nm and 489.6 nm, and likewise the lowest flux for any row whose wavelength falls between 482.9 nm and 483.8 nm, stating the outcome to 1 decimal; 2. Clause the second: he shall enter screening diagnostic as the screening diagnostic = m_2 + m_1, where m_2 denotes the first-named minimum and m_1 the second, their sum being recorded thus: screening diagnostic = 40.3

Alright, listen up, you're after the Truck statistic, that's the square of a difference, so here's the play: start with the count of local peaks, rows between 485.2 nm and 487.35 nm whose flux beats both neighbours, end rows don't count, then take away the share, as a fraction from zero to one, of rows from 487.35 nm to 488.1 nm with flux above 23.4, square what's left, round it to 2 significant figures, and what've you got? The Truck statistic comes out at 9.9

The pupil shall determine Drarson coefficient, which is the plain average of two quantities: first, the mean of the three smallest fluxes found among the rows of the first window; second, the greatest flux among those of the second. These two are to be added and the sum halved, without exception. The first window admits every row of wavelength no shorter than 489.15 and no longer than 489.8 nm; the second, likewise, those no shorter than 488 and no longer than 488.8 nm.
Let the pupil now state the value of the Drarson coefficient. 26.7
